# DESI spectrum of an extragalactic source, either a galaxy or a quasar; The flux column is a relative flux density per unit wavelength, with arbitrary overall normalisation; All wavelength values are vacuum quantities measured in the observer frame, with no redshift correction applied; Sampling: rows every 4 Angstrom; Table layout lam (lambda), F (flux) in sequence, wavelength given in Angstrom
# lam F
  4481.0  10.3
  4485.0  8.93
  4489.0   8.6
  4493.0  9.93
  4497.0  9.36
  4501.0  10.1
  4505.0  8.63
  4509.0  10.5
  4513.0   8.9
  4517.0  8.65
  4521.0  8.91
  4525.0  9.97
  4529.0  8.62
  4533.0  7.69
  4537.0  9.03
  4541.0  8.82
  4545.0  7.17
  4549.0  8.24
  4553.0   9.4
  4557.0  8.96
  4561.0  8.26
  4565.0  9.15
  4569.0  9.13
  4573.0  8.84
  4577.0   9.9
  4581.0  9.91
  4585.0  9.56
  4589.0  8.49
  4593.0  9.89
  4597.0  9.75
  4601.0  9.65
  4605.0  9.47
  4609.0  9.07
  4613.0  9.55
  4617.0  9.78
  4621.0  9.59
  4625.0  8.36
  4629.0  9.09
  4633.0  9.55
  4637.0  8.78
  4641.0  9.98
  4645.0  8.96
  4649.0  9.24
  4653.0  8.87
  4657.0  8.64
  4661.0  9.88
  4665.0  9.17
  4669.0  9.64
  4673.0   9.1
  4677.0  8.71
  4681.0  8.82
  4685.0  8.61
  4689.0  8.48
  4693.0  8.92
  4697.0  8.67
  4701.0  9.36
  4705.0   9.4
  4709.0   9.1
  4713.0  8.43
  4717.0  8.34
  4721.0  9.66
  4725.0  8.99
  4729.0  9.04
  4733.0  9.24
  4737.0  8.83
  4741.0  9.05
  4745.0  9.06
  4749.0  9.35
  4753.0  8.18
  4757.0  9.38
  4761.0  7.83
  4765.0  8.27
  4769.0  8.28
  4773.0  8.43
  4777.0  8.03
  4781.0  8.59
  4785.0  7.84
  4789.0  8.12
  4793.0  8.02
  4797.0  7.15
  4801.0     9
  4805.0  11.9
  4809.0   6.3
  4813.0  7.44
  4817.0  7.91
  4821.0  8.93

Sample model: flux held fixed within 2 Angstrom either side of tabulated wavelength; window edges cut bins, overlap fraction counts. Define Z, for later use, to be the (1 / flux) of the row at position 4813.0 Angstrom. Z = 0.134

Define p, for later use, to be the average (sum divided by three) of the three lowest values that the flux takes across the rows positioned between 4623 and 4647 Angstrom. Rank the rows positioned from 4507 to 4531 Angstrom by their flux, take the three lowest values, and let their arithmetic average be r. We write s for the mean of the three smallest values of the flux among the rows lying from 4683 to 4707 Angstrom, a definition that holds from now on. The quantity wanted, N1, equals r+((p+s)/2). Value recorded 17.4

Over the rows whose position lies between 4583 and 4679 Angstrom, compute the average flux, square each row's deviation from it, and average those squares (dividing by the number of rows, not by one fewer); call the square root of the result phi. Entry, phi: 0.46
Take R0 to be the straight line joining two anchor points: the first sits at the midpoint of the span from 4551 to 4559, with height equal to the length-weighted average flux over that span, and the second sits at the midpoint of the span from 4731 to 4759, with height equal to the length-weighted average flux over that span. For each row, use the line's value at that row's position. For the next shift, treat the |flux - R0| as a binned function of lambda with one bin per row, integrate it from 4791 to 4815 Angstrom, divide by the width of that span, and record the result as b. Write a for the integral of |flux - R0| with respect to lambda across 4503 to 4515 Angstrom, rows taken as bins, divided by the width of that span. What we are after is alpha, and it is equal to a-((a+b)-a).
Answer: -0.92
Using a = 0.73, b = 1.65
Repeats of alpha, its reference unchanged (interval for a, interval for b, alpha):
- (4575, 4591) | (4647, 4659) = 0.37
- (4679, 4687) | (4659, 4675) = -0.01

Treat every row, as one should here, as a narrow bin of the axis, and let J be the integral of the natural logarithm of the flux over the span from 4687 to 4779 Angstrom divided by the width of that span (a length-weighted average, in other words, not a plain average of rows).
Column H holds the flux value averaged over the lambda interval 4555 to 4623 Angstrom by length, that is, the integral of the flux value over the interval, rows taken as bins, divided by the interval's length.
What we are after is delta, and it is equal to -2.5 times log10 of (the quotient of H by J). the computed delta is -1.58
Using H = 9.35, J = 2.173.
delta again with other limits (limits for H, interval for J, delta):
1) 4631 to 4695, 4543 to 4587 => -1.55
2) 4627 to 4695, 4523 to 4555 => -1.57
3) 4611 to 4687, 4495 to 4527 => -1.53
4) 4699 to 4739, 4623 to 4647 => -1.53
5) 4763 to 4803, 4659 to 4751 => -1.42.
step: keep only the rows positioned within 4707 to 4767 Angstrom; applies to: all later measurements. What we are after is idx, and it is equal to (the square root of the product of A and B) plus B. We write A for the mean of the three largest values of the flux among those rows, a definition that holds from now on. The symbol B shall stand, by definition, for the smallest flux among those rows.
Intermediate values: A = 9.5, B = 7.83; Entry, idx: 16.4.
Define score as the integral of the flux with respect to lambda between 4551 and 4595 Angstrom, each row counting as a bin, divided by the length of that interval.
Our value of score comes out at 9.23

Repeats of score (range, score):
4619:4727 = 9.05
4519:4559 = 8.68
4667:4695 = 8.90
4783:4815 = 8.22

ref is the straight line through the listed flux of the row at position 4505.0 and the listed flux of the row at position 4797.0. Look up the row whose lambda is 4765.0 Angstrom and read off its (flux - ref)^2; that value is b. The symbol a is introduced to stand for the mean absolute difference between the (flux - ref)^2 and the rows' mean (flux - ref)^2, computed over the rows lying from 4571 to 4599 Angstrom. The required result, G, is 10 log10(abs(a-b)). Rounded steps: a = 1.0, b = 0.9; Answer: -12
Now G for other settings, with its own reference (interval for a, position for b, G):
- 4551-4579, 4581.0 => 3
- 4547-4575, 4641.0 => 6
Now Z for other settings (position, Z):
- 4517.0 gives 0.116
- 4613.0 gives 0.105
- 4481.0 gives 0.097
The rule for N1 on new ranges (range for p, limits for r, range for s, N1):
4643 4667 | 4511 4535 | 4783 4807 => 16.6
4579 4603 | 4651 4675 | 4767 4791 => 17.5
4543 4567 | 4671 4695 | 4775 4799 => 16.4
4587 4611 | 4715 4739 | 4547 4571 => 17.5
